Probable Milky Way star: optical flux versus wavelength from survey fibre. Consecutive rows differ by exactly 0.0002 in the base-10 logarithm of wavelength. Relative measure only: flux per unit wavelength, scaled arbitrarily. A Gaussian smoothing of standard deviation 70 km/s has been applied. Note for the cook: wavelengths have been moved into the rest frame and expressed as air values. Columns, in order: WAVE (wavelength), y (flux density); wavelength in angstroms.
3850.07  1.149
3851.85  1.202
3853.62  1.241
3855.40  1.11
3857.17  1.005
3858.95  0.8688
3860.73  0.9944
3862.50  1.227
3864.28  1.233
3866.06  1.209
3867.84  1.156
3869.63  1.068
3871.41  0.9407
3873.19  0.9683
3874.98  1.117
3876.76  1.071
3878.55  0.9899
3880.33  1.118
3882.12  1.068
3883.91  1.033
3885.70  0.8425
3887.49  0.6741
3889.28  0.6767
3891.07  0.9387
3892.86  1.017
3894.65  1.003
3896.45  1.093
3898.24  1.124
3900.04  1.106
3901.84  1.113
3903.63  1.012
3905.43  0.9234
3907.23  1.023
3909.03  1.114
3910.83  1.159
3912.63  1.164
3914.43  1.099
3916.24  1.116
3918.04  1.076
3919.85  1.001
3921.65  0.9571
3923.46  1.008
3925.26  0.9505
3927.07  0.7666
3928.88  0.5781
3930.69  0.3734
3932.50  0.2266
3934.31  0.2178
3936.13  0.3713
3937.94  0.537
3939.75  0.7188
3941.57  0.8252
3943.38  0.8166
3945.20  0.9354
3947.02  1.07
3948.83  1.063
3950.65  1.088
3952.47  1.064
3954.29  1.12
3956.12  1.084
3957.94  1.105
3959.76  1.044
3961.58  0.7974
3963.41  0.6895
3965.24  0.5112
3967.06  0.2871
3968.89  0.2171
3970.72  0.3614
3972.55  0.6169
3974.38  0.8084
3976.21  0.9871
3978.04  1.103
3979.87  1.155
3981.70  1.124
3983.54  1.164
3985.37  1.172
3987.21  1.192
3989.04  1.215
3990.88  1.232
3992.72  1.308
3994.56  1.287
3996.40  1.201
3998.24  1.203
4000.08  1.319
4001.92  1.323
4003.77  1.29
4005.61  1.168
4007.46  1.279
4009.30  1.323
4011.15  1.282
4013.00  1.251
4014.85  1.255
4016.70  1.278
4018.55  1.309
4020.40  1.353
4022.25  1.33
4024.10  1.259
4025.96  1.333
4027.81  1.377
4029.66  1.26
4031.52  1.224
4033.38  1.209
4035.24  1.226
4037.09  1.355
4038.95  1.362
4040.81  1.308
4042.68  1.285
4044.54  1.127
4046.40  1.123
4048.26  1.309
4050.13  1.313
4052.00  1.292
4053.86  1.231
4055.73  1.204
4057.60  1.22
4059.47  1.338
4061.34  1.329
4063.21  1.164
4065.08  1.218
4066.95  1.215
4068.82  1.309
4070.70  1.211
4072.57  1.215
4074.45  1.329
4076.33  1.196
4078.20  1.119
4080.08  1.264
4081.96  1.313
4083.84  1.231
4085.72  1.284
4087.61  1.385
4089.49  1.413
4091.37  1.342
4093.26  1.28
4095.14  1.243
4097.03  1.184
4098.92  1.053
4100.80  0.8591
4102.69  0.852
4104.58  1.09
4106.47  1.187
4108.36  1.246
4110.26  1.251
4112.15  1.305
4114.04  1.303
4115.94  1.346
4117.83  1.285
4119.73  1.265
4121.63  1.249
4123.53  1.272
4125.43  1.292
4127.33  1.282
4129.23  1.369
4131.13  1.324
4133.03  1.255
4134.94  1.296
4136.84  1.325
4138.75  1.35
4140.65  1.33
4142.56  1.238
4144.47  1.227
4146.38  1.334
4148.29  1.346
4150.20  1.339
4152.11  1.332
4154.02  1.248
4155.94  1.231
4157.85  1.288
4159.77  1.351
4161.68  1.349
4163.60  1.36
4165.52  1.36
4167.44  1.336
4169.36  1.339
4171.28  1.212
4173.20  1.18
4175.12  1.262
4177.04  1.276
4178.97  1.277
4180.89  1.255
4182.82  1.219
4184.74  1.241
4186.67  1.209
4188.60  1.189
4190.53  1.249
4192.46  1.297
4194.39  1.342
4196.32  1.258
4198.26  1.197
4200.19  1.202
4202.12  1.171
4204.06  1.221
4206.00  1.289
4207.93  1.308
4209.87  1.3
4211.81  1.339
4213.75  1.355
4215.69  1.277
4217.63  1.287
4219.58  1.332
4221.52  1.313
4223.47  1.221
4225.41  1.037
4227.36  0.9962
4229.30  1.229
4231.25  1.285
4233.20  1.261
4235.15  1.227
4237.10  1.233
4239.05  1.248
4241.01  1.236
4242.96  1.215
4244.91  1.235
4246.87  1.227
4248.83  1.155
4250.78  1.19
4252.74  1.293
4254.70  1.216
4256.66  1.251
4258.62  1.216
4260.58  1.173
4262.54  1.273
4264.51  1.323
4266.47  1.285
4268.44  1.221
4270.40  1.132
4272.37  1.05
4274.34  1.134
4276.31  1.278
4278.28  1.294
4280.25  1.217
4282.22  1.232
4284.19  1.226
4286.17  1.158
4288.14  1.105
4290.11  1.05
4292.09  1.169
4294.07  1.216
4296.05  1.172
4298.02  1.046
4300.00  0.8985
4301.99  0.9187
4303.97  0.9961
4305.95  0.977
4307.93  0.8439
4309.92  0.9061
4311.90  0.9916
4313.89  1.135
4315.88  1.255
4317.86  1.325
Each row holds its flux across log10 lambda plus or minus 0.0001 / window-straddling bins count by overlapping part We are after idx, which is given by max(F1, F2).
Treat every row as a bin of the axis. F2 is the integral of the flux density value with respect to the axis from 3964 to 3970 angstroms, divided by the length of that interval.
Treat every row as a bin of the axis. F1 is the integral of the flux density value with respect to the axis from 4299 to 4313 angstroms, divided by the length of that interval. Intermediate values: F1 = 0.93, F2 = 0.36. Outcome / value 0.93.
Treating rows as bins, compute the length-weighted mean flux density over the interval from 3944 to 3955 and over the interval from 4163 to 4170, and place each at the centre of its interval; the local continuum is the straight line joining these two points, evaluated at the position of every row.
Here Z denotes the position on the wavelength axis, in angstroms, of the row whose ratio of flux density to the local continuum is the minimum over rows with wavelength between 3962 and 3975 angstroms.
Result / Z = 3968.89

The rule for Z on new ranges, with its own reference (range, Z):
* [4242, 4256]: 4248.83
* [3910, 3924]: 3921.65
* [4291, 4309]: 4307.93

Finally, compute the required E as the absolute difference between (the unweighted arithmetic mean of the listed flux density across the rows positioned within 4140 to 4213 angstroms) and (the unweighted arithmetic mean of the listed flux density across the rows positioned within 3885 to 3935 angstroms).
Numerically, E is 0.37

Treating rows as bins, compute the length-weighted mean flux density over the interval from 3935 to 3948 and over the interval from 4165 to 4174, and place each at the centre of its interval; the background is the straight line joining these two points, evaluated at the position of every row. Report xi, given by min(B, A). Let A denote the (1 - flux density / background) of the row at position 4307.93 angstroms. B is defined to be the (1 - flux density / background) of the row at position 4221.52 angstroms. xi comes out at 0.07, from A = 0.48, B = 0.07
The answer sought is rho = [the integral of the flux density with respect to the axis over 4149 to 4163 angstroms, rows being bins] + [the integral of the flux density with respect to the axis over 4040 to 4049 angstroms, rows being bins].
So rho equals 29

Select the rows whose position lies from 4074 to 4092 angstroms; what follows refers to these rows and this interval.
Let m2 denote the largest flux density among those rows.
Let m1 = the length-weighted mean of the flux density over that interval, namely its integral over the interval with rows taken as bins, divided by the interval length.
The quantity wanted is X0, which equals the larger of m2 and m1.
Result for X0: 1.41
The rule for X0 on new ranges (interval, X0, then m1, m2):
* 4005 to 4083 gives 1.38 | 1.26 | 1.377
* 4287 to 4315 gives 1.22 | 1.03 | 1.216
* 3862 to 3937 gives 1.23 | 0.95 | 1.233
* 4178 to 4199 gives 1.34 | 1.25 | 1.342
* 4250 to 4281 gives 1.32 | 1.22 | 1.323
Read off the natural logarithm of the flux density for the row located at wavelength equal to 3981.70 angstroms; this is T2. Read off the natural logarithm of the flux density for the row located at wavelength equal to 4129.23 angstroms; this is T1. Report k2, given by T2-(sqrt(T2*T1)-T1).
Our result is 0.239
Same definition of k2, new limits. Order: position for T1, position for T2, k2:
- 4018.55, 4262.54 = 0.256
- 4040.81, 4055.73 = 0.231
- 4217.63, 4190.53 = 0.238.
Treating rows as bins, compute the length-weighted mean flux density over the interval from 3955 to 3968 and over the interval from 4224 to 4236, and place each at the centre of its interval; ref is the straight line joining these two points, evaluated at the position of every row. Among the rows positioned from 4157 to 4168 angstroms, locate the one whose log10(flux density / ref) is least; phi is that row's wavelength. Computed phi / 4157.85 angstroms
